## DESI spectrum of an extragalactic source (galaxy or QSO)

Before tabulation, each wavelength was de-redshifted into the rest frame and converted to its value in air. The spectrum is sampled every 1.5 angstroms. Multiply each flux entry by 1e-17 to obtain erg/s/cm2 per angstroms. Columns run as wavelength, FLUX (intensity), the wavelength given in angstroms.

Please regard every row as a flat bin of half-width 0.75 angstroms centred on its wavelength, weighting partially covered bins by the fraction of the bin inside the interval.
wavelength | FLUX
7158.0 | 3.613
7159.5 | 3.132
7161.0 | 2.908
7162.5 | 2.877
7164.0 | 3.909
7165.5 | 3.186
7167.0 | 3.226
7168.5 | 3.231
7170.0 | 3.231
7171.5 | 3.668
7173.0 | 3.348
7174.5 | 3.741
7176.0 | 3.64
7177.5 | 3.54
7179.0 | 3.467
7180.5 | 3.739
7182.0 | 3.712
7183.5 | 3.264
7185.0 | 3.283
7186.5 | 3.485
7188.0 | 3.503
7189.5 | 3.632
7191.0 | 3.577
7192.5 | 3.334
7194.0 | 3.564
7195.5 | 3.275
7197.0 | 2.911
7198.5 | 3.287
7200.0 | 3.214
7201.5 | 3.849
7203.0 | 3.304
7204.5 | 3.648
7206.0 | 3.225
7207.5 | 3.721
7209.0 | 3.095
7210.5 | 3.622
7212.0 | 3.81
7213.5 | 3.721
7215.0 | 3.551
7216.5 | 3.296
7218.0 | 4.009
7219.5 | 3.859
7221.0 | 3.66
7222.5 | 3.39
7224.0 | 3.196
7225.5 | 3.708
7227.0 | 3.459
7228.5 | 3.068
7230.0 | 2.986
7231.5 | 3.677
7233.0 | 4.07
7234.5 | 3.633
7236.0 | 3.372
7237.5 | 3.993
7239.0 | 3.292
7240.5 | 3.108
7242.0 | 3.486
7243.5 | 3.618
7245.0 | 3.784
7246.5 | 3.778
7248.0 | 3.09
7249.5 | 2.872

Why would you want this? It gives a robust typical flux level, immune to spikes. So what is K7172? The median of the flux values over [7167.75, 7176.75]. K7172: 3.49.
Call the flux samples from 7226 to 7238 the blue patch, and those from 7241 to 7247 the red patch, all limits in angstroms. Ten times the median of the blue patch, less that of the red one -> 31.8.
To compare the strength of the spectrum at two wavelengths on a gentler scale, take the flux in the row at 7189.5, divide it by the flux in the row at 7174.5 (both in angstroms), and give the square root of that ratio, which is 0.99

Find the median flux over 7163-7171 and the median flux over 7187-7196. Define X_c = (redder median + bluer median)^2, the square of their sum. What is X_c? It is 46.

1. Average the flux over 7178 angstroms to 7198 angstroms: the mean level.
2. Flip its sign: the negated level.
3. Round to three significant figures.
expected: -3.44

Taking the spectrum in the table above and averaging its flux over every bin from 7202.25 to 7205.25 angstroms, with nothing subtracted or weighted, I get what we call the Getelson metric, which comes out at 3.48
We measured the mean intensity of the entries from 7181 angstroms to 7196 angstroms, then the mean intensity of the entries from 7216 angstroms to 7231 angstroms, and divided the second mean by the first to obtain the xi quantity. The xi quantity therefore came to 1.000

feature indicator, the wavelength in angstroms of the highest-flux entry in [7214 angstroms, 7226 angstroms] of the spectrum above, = 7218.0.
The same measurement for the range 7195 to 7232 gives 7218.0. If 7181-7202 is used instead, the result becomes 7201.5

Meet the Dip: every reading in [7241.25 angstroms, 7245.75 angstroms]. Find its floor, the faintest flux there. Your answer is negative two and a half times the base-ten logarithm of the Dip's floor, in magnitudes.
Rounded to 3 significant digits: -1.36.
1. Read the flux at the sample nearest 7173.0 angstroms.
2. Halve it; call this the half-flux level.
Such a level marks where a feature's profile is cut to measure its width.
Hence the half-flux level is 1.67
